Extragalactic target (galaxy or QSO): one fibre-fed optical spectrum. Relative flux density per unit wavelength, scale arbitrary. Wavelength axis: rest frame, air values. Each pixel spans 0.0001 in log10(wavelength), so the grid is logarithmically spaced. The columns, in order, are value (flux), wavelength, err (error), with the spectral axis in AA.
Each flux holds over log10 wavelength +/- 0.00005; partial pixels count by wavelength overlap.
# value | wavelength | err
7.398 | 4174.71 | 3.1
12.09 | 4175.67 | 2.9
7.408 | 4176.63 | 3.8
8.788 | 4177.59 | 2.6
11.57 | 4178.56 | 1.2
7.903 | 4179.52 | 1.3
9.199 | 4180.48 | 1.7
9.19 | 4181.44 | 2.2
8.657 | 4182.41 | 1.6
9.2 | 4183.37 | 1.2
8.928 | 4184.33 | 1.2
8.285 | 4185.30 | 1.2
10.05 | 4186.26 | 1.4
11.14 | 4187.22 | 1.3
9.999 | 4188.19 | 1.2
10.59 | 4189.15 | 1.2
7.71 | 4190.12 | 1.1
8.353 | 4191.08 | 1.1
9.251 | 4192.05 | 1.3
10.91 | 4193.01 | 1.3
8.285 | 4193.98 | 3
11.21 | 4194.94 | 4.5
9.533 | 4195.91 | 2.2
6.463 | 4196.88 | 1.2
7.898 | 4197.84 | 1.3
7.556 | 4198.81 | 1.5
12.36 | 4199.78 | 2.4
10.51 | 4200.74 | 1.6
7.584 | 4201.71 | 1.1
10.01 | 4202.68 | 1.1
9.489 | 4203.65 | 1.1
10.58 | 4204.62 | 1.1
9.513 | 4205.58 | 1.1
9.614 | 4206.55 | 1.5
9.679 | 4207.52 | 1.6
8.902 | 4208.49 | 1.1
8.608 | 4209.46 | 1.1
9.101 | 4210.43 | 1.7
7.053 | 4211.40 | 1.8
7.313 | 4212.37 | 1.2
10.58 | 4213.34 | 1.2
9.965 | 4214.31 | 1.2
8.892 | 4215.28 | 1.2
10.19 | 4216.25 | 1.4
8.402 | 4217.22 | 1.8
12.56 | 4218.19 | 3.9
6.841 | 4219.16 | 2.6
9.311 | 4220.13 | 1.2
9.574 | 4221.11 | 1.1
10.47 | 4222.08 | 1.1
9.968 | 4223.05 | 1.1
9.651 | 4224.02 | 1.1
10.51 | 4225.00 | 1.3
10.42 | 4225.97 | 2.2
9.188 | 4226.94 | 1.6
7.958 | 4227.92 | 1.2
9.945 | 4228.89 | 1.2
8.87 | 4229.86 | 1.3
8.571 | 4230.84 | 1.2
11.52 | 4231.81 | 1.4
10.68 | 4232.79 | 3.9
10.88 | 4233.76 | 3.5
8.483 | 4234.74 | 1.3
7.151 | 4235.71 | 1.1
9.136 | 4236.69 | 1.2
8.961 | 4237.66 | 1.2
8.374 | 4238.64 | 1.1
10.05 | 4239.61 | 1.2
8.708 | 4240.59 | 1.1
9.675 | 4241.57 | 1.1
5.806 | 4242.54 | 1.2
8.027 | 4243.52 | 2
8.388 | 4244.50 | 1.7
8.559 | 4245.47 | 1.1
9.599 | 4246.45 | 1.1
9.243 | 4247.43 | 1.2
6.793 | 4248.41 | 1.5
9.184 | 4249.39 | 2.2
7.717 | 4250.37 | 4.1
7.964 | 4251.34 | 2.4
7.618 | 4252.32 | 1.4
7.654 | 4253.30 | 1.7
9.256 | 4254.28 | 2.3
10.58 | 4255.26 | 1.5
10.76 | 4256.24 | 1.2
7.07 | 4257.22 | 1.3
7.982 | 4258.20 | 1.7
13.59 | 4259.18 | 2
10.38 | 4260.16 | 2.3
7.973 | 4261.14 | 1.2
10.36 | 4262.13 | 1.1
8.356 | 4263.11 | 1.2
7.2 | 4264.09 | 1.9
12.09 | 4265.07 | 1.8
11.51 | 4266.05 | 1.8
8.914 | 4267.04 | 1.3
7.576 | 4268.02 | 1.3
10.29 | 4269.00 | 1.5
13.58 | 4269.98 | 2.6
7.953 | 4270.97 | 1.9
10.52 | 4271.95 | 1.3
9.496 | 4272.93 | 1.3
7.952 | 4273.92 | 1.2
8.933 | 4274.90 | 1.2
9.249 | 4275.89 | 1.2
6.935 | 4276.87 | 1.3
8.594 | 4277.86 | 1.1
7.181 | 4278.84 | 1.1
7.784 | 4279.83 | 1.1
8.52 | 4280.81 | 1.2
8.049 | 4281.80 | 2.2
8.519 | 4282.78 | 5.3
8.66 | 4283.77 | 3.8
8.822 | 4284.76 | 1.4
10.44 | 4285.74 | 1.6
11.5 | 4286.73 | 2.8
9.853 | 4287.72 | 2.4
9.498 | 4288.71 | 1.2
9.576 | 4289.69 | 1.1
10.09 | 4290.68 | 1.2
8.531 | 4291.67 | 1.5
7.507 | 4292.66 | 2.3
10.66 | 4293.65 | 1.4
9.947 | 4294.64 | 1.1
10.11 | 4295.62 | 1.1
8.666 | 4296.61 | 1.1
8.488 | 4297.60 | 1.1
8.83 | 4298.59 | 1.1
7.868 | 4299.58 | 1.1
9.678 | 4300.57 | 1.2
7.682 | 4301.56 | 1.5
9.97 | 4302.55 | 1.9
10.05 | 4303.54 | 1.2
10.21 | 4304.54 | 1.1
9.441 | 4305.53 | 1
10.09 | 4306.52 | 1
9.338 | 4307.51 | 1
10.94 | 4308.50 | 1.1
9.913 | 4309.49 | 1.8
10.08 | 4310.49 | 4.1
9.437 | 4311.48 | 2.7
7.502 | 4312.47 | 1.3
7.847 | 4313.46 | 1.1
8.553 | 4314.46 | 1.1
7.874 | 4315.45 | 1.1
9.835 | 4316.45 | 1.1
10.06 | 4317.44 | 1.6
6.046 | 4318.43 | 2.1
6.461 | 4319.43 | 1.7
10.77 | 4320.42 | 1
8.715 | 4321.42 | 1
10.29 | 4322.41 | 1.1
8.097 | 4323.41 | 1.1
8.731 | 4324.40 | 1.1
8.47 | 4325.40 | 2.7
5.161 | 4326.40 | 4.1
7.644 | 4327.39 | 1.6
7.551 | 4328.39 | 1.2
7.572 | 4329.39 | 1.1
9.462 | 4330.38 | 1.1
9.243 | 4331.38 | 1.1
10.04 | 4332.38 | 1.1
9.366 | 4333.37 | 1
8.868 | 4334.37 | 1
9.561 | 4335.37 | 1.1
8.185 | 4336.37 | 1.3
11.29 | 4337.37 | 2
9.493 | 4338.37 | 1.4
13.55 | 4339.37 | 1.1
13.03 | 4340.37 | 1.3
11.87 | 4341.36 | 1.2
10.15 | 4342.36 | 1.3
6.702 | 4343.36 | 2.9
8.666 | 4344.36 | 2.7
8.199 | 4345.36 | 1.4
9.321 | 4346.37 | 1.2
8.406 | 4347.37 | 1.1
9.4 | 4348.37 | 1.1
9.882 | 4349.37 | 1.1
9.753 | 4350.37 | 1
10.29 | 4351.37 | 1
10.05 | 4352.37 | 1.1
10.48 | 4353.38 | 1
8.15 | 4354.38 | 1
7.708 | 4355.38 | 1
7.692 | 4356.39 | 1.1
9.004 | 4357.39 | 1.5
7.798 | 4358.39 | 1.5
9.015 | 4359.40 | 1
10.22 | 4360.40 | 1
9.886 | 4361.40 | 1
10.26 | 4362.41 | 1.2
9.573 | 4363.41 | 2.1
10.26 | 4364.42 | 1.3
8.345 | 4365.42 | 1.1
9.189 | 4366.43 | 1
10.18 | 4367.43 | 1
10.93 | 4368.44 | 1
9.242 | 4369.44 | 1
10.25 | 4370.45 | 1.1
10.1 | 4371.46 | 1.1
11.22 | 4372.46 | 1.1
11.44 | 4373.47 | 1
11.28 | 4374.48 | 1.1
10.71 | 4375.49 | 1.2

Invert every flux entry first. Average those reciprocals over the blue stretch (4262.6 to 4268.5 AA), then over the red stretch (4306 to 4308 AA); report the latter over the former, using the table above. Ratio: 0.92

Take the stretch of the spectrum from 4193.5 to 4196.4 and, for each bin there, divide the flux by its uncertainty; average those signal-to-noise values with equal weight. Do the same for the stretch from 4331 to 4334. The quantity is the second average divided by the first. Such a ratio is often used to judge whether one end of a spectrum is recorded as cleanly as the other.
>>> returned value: 2.8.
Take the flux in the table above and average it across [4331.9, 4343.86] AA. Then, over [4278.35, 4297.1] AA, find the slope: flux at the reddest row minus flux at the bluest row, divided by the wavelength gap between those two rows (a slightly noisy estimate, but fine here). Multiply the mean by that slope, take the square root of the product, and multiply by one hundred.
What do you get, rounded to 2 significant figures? 92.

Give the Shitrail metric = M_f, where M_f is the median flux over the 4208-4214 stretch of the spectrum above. 8.8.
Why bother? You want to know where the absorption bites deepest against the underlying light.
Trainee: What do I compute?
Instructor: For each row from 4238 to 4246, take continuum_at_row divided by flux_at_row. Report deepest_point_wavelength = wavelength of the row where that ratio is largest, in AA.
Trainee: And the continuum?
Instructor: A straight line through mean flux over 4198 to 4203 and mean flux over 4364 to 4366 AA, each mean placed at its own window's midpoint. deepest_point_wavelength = 4242.54 AA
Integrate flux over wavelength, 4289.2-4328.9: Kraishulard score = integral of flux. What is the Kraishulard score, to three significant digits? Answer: 354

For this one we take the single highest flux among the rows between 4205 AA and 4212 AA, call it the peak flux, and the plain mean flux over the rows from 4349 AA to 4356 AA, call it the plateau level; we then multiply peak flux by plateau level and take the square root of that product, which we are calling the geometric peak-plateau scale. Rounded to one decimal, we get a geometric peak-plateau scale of 9.6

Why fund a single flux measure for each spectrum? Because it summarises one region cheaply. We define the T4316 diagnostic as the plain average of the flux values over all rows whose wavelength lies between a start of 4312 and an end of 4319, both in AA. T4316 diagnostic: 8.2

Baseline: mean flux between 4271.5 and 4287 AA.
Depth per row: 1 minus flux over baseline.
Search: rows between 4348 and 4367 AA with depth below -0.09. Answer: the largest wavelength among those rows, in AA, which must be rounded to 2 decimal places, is 4364.42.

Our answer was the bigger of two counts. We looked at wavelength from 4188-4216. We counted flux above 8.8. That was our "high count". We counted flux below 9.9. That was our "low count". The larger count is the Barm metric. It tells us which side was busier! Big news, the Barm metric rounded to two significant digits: 19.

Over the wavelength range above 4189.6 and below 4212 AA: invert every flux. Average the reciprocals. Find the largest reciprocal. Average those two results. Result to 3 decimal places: 0.133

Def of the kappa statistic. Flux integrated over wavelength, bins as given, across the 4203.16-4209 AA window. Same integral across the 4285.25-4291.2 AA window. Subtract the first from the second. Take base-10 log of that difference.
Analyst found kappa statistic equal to 0.6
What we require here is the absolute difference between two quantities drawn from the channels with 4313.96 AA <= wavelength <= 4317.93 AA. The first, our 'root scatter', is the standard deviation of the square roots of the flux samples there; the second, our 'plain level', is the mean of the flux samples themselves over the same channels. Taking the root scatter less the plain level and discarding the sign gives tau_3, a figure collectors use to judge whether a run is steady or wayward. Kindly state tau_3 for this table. 8.9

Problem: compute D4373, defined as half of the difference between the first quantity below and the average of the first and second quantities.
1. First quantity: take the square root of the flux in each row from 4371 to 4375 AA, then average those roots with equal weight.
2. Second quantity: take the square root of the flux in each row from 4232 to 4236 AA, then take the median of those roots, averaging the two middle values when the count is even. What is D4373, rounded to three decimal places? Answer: 0.057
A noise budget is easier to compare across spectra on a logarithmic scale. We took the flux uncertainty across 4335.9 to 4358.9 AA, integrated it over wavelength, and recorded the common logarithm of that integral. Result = 1.50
